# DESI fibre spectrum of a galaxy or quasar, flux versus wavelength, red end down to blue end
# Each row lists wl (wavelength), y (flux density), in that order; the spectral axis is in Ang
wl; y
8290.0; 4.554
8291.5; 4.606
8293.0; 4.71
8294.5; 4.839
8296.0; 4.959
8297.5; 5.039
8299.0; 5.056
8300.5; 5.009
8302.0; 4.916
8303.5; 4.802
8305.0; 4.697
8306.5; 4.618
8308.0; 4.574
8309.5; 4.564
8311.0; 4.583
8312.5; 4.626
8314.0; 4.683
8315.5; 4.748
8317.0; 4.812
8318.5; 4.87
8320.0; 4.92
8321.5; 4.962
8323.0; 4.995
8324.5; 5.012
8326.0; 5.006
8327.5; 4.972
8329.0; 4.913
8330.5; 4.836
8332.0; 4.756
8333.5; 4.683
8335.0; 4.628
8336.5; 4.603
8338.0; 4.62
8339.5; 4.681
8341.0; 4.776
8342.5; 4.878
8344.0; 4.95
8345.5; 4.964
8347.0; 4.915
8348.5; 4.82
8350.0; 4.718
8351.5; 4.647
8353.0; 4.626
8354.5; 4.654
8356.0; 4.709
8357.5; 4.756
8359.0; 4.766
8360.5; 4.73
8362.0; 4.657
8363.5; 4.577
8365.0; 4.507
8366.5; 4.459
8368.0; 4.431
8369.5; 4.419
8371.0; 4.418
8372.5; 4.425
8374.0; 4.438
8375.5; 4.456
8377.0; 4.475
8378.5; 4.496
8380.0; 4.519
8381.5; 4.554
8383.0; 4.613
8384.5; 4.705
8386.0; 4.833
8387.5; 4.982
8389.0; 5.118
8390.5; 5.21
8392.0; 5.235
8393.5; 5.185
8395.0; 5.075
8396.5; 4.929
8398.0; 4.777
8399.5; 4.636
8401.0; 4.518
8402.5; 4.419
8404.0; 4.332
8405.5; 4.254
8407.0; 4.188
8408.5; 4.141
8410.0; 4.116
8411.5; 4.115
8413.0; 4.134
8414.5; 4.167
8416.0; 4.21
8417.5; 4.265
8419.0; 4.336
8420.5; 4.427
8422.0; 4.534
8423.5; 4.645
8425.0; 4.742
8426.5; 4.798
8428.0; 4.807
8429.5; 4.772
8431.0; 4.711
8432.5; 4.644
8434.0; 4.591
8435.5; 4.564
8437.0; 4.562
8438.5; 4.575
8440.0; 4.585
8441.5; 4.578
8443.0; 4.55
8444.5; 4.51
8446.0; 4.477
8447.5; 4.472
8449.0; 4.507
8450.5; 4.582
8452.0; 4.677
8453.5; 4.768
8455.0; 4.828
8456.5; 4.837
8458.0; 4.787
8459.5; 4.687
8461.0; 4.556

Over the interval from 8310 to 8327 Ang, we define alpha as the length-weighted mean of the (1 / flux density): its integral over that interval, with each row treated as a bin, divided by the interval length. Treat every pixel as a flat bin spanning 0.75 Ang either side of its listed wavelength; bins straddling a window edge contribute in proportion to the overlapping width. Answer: 0.207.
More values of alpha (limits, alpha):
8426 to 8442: 0.215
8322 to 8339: 0.208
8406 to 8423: 0.236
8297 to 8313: 0.210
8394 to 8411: 0.224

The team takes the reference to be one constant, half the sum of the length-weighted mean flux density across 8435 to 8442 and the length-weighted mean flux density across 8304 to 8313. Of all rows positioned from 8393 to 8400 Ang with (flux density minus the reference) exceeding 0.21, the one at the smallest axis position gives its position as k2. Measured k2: 8393.5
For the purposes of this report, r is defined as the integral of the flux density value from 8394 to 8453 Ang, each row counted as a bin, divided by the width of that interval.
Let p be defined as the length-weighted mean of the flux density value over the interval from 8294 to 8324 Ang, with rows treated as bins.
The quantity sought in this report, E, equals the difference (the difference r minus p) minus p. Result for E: -5.12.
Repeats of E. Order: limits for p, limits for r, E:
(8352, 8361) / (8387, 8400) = -4.38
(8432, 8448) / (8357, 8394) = -4.44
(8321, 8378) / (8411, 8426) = -5.04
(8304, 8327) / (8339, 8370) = -4.86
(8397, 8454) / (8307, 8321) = -4.27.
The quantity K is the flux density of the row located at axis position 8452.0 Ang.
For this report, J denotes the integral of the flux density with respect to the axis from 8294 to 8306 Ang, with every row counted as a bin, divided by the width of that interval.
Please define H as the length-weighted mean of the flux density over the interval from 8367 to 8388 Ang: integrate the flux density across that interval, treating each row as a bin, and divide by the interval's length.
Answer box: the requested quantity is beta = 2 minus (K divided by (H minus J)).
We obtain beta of 15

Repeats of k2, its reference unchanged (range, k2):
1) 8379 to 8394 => 8386.0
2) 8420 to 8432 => 8428.0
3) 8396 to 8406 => 8396.5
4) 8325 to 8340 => 8326.0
